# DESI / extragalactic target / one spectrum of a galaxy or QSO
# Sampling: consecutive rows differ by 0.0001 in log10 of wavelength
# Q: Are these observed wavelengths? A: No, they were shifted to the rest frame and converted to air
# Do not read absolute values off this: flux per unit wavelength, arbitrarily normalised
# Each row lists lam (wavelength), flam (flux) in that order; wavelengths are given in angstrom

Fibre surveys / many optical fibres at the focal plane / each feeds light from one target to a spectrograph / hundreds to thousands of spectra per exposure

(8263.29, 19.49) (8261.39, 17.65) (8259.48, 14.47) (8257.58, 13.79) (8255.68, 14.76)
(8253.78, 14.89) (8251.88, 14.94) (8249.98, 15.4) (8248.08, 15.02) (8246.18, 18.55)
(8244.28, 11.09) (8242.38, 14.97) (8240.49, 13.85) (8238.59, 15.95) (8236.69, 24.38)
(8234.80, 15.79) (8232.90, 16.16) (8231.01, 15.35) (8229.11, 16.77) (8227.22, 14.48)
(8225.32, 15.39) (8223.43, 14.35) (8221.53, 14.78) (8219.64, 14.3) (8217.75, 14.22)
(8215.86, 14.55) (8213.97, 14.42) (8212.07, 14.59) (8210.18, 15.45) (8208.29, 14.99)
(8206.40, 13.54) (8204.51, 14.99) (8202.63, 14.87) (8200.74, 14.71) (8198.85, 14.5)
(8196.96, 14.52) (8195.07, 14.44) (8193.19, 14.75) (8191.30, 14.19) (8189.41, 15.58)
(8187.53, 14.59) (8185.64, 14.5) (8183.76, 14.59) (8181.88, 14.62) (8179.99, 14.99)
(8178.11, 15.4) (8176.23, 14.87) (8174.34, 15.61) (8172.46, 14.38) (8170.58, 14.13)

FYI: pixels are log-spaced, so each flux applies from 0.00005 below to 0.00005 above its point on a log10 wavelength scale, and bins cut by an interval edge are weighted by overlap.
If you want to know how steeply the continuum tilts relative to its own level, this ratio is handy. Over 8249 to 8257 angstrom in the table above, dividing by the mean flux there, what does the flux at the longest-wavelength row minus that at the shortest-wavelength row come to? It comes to -0.043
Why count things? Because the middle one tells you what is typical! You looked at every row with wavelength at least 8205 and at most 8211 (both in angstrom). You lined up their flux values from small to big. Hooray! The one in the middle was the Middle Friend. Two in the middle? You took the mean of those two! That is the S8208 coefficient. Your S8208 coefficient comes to 15.0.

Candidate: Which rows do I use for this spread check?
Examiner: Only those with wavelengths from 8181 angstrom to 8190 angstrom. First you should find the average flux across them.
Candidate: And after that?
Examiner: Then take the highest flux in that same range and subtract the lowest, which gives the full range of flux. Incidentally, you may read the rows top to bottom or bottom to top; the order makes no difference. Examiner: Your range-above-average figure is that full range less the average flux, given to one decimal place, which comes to -13.7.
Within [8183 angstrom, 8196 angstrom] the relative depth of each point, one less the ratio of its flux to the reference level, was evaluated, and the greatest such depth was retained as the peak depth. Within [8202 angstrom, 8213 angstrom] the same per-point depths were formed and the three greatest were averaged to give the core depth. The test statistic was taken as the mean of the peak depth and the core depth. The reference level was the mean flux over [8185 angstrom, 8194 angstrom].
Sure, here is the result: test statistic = 0.031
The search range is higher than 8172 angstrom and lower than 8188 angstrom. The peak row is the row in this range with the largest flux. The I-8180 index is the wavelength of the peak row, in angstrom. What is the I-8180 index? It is 8174.34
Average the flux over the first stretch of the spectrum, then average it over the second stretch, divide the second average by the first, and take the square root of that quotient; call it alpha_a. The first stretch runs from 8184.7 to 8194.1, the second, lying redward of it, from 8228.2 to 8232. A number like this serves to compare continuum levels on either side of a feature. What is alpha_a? 1.04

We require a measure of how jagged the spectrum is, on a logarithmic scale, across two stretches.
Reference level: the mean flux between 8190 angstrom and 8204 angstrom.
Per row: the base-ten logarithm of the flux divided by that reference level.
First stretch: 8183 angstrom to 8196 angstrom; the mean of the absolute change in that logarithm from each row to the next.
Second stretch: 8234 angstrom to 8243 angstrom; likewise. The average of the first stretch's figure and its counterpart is 0.07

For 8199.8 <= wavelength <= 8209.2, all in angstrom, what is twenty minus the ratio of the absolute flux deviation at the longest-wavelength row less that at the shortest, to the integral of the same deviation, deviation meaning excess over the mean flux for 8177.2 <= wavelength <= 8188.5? 20.0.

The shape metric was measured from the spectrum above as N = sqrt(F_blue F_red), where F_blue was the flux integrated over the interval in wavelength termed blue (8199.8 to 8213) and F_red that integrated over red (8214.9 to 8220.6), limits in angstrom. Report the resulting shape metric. 126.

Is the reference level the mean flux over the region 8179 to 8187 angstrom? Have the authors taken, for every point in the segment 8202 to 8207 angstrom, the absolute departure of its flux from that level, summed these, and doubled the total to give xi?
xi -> 3.3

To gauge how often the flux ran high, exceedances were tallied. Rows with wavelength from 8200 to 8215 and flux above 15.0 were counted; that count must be 1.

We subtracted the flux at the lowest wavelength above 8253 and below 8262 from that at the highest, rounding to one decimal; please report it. 2.8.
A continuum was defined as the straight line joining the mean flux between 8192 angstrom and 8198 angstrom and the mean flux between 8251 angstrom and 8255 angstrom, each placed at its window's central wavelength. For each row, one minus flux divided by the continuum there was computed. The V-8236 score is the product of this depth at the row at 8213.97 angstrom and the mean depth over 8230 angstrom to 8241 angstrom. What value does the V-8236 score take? -0.0025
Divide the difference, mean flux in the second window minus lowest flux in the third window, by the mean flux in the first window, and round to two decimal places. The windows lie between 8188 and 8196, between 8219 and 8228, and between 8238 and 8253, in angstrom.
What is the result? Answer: 0.24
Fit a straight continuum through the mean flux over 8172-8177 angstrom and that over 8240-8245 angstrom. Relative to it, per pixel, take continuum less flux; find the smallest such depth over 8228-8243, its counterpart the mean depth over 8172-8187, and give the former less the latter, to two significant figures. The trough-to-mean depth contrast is -11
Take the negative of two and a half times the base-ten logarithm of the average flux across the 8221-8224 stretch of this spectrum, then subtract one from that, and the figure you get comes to -3.91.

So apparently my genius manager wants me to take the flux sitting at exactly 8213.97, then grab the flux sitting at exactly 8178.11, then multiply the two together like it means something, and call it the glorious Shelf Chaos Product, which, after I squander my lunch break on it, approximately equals 222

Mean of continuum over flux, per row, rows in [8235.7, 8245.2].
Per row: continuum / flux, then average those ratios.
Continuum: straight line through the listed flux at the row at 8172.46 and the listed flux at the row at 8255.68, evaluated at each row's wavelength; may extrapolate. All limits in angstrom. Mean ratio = 0.98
